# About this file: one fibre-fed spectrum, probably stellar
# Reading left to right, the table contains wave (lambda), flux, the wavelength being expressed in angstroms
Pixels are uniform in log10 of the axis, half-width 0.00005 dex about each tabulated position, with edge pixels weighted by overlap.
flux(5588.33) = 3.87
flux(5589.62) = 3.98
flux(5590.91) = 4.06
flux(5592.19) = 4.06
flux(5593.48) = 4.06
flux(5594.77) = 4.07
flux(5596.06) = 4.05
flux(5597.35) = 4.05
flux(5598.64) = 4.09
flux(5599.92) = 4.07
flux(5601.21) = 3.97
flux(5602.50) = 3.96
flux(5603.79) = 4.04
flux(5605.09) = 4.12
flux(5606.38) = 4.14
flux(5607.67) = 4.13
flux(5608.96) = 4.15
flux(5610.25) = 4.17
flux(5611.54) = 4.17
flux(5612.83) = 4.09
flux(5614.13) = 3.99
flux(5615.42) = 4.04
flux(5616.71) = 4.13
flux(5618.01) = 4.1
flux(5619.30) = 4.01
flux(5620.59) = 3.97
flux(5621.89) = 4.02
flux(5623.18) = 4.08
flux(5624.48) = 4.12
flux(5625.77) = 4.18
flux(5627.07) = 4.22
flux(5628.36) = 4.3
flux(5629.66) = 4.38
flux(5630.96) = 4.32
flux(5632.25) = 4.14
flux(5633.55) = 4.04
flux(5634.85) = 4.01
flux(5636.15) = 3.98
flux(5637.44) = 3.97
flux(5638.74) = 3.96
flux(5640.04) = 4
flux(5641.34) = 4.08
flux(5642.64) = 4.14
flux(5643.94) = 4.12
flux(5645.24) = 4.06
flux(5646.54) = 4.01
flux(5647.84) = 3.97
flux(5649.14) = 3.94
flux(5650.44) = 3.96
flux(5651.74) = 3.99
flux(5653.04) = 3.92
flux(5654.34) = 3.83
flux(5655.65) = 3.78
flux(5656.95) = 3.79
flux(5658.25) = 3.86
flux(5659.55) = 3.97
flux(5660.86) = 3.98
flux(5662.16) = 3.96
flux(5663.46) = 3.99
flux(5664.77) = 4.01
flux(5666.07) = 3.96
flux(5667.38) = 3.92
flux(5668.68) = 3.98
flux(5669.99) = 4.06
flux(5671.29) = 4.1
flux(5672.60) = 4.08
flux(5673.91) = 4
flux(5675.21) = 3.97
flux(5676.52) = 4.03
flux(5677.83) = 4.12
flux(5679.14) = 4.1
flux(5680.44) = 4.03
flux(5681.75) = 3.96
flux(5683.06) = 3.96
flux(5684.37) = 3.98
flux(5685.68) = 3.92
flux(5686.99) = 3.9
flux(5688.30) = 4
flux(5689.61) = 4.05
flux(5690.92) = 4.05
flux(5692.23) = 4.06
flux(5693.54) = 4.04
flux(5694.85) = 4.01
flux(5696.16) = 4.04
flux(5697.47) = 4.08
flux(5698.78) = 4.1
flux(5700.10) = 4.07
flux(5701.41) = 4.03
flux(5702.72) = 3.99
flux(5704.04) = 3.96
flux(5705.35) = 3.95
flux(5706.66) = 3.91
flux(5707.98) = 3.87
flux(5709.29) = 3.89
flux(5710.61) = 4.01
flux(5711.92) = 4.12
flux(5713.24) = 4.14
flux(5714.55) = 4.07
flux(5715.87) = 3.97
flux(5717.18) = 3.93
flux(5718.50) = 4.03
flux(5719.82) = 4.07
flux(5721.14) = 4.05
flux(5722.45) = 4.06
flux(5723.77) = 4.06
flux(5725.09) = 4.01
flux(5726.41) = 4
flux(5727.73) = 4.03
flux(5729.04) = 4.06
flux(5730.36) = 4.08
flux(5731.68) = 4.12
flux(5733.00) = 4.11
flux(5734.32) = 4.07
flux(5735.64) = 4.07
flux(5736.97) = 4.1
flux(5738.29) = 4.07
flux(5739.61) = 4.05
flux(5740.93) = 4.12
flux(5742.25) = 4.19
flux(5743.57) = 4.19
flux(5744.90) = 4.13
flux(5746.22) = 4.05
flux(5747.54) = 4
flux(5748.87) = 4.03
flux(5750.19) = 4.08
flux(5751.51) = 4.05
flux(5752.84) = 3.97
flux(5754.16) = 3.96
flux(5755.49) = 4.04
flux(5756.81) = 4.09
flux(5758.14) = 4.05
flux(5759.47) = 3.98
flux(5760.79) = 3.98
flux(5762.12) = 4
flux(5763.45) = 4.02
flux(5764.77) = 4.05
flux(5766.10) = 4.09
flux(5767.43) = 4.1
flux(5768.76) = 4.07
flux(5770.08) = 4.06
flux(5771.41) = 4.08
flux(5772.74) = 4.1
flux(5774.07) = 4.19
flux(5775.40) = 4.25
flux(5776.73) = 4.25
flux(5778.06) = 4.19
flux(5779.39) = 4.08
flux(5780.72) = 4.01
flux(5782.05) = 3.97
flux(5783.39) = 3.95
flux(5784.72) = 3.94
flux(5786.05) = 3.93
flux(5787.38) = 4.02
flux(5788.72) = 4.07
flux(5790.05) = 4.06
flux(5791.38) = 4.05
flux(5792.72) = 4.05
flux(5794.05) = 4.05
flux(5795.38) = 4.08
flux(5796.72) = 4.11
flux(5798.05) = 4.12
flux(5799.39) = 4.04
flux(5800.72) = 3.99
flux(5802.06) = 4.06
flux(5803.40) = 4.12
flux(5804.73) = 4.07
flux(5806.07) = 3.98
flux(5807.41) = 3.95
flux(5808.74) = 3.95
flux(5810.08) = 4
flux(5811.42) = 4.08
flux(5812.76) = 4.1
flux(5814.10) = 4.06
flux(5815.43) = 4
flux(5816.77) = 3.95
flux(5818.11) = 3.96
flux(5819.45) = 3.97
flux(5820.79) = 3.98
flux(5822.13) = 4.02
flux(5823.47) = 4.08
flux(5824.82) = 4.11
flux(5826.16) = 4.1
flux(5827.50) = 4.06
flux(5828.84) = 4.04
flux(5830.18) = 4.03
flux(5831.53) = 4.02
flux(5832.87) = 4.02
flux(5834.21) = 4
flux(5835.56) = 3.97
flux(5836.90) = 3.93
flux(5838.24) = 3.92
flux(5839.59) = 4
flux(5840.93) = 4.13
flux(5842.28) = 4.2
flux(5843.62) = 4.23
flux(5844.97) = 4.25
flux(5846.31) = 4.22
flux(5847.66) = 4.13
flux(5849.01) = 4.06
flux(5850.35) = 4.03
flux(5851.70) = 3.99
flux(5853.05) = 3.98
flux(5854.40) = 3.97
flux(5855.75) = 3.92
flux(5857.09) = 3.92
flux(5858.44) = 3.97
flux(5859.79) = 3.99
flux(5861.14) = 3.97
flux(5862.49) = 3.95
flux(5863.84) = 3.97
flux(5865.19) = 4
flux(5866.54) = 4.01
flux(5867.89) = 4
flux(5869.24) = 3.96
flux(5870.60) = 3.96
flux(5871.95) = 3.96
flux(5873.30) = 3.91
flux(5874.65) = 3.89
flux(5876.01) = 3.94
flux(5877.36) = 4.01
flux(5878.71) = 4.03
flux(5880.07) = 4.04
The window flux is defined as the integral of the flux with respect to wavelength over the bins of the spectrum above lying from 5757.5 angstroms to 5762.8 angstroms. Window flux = 21.2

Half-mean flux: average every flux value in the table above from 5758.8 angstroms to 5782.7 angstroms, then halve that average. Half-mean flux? 2.04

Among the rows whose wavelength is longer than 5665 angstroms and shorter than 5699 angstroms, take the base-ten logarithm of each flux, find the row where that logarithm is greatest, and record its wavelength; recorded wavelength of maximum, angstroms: 5677.83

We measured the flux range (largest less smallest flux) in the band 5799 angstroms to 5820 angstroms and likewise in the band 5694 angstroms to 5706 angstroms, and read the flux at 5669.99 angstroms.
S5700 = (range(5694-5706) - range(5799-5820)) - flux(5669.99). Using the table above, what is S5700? -4.08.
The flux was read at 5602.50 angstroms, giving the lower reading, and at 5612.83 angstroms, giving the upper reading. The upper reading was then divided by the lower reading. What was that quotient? 1.03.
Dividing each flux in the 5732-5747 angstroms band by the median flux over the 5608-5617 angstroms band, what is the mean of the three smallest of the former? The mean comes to 0.982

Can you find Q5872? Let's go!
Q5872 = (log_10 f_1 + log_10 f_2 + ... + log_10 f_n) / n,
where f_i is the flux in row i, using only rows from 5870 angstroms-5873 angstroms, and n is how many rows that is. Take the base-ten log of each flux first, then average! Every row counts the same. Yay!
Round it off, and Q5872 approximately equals 0.598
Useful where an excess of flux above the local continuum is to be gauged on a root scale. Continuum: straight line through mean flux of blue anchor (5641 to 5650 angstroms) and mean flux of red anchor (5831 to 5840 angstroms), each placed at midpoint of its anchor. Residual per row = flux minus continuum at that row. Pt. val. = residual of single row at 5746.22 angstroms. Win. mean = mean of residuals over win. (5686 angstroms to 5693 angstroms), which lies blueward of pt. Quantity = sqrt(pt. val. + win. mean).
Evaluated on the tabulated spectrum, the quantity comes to 0.144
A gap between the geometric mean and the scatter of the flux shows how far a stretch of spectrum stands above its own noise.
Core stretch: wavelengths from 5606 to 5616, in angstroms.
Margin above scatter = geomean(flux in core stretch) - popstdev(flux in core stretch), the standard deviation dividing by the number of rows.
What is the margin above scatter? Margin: 4.05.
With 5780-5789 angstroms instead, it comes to 3.94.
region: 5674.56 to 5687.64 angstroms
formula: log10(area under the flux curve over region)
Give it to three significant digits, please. 1.72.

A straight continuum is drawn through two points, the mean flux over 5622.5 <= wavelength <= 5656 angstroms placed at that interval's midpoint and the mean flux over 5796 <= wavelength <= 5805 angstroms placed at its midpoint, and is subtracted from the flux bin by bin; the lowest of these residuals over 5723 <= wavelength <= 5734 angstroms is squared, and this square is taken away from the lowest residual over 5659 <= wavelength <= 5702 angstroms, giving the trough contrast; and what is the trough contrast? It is -0.17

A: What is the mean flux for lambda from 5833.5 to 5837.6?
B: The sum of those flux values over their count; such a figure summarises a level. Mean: 3.97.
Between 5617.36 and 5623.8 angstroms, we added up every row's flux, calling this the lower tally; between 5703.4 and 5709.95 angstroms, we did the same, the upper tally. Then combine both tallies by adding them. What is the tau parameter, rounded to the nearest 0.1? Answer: 39.8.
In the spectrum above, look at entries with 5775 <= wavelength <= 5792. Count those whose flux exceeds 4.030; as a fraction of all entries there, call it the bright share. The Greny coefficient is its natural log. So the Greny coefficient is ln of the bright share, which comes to -0.6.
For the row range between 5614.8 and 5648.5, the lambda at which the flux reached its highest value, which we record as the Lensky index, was 5629.66 angstroms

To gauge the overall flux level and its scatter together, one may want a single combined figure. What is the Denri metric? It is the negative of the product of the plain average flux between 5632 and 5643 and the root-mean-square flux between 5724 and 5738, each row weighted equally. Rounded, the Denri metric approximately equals -16.4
